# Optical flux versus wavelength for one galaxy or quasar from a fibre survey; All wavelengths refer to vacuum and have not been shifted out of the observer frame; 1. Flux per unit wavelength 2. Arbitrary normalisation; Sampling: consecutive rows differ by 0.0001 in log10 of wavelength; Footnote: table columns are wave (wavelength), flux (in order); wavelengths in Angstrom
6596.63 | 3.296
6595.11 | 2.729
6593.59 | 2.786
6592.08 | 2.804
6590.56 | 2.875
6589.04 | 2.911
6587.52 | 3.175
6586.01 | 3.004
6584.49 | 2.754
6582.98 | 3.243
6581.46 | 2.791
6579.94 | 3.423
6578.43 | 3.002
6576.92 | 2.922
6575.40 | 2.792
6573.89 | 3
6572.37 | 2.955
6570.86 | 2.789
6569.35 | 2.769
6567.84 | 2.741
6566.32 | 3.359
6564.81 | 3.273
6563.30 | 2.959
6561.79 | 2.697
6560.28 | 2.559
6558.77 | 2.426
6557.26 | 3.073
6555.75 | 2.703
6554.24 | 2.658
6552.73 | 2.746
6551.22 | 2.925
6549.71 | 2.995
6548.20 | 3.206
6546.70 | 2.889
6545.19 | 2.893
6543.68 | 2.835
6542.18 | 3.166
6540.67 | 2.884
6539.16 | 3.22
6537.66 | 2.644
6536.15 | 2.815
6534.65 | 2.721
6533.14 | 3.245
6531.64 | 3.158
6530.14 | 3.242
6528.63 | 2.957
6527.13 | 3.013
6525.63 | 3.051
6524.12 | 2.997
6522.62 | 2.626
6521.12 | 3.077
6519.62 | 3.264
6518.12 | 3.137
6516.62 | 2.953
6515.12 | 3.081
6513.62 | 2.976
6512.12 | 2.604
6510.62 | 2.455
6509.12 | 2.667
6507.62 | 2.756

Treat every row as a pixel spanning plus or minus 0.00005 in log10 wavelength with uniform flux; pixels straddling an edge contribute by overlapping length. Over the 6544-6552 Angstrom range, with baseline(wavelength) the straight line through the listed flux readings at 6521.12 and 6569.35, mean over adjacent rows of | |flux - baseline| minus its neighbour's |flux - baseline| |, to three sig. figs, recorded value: 0.136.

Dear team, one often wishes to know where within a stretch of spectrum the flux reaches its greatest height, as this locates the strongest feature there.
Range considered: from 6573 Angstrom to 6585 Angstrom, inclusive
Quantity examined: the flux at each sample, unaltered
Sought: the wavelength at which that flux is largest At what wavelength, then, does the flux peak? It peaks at 6579.94 Angstrom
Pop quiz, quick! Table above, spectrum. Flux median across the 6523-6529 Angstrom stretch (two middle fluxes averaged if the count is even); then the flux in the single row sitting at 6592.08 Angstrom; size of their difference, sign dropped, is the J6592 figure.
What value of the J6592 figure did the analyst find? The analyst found 0.20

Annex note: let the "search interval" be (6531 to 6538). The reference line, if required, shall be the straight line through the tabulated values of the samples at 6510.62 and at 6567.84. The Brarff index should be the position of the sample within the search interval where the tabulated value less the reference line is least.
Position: 6537.66 Angstrom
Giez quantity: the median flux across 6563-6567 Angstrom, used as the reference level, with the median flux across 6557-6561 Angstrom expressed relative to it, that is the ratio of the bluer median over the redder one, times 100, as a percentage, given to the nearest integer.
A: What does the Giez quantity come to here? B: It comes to 78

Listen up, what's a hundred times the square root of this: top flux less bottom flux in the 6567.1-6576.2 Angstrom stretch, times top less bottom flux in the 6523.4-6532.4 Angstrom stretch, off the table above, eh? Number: 27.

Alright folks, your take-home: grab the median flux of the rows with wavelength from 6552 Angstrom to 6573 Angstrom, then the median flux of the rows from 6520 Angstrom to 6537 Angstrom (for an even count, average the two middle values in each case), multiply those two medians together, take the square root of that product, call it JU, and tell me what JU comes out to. 2.88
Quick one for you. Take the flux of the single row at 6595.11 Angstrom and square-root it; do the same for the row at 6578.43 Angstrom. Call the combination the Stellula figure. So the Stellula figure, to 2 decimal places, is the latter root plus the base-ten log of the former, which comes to 1.95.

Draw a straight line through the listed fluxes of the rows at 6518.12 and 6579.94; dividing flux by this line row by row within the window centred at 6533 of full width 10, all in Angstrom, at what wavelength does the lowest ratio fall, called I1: 6537.66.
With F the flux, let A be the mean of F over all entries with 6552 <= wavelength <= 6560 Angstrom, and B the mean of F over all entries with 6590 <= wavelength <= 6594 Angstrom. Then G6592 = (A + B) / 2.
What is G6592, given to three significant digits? 2.77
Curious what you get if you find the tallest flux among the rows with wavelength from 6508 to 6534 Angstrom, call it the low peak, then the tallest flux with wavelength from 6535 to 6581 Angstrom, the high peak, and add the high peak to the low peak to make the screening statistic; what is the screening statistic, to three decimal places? 6.687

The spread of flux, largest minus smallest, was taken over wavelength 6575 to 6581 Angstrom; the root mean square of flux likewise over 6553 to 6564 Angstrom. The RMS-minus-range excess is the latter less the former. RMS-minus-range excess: 2.10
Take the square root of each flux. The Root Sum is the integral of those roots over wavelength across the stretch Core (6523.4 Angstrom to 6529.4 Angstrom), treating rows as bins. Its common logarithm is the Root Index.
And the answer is 1.02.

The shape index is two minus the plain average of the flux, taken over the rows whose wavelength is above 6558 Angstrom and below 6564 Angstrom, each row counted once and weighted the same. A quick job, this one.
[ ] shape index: -0.66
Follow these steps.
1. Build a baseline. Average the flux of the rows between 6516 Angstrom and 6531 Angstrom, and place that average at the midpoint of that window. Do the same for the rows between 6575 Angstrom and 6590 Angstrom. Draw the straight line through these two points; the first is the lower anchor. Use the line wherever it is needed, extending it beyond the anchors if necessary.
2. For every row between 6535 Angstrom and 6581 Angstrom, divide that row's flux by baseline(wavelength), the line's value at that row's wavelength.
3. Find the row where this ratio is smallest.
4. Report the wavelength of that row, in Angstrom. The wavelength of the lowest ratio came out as 6558.77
